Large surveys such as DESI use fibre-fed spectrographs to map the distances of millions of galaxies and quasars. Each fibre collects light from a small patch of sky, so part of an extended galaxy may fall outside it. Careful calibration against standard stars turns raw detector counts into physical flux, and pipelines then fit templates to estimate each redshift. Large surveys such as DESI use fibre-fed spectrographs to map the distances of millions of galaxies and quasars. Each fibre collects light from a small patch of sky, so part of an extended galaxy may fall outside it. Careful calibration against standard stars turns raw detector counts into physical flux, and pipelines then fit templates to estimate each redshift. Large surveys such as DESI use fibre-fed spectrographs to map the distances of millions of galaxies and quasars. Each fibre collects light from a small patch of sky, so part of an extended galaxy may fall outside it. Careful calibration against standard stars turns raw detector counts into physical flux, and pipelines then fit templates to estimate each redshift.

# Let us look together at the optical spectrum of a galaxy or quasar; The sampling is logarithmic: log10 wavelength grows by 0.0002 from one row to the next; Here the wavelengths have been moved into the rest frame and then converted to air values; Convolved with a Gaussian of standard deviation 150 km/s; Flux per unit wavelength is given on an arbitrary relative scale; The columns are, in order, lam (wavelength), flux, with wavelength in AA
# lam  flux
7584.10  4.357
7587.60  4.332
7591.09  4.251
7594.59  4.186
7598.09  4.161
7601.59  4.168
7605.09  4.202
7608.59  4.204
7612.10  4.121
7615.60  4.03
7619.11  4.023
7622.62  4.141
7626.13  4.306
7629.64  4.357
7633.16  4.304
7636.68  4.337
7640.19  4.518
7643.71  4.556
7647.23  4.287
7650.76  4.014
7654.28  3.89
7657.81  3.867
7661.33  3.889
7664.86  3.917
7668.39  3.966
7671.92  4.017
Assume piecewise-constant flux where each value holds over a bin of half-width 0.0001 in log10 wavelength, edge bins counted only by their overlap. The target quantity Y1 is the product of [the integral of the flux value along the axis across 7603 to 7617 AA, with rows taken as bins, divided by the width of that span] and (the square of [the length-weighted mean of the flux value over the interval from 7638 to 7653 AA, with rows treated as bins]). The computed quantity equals 78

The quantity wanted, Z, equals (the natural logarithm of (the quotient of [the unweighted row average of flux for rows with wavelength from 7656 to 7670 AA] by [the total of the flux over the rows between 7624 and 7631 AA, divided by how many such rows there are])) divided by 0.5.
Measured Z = -0.20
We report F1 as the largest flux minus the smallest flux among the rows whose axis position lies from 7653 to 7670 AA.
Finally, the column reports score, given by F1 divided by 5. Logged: 0.020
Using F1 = 0.10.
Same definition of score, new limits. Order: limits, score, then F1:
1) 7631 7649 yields 0.054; 0.27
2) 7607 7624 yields 0.036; 0.18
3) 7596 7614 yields 0.017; 0.08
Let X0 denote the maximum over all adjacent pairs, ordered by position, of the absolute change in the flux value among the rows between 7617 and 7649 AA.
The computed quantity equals 0.27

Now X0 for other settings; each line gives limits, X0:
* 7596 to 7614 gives 0.08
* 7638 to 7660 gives 0.27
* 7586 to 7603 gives 0.08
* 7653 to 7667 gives 0.03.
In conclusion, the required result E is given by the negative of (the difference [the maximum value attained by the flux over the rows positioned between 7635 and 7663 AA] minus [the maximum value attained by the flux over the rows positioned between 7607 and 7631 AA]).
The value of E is -0.2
